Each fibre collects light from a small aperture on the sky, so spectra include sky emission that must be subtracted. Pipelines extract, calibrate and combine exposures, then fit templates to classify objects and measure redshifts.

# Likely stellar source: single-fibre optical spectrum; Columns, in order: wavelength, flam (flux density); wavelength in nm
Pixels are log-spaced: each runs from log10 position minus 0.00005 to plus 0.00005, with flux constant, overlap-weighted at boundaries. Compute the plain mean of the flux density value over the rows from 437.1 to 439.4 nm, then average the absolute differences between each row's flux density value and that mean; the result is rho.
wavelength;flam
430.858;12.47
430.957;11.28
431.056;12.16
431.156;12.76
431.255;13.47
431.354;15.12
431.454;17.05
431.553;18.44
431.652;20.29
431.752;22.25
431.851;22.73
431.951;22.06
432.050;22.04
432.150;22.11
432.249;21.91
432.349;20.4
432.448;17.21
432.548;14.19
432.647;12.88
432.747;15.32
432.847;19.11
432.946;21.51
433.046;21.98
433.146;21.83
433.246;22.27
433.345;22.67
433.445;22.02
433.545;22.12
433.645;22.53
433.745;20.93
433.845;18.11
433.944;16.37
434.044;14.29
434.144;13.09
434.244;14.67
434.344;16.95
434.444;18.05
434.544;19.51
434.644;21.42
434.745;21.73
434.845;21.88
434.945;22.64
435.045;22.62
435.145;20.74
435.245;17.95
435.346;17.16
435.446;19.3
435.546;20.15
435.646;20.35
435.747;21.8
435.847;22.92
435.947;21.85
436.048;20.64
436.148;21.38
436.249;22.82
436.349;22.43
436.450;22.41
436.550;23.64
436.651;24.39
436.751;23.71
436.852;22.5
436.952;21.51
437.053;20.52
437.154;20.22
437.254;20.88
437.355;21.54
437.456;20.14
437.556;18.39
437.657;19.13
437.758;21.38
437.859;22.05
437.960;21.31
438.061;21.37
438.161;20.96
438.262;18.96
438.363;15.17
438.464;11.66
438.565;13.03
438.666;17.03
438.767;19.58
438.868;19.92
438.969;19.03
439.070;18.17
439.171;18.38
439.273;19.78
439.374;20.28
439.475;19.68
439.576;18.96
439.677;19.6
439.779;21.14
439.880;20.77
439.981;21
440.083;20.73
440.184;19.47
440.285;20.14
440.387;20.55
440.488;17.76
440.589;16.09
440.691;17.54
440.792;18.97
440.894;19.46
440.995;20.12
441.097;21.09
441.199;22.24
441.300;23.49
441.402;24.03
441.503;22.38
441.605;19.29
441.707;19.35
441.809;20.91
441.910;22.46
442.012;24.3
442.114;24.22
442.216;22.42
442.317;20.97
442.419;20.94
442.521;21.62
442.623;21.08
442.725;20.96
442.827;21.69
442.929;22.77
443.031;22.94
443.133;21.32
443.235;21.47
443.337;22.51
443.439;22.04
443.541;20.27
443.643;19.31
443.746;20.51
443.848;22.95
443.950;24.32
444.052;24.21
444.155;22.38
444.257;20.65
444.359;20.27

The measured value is 1.9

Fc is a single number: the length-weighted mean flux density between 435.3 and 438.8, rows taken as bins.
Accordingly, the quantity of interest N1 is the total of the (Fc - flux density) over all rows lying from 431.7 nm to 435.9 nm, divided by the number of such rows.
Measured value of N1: 0.6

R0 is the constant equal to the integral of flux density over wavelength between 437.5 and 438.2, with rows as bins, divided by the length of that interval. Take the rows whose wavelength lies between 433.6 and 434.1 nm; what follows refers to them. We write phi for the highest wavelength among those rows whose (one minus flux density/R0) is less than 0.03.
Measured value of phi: 433.745 nm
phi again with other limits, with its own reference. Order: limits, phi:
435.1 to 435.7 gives 435.646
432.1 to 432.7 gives 432.349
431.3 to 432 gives 431.951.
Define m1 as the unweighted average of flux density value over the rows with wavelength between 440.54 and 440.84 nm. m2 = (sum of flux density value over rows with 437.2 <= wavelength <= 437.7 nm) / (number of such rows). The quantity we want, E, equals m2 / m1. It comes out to 1.14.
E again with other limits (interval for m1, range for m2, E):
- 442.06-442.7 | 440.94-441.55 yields 1.02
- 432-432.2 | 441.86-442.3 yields 1.06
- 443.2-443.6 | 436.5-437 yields 1.07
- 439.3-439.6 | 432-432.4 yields 1.10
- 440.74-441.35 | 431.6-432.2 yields 1.05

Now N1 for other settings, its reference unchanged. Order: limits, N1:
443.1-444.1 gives -1.5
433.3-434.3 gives 1.7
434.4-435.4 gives 0.0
